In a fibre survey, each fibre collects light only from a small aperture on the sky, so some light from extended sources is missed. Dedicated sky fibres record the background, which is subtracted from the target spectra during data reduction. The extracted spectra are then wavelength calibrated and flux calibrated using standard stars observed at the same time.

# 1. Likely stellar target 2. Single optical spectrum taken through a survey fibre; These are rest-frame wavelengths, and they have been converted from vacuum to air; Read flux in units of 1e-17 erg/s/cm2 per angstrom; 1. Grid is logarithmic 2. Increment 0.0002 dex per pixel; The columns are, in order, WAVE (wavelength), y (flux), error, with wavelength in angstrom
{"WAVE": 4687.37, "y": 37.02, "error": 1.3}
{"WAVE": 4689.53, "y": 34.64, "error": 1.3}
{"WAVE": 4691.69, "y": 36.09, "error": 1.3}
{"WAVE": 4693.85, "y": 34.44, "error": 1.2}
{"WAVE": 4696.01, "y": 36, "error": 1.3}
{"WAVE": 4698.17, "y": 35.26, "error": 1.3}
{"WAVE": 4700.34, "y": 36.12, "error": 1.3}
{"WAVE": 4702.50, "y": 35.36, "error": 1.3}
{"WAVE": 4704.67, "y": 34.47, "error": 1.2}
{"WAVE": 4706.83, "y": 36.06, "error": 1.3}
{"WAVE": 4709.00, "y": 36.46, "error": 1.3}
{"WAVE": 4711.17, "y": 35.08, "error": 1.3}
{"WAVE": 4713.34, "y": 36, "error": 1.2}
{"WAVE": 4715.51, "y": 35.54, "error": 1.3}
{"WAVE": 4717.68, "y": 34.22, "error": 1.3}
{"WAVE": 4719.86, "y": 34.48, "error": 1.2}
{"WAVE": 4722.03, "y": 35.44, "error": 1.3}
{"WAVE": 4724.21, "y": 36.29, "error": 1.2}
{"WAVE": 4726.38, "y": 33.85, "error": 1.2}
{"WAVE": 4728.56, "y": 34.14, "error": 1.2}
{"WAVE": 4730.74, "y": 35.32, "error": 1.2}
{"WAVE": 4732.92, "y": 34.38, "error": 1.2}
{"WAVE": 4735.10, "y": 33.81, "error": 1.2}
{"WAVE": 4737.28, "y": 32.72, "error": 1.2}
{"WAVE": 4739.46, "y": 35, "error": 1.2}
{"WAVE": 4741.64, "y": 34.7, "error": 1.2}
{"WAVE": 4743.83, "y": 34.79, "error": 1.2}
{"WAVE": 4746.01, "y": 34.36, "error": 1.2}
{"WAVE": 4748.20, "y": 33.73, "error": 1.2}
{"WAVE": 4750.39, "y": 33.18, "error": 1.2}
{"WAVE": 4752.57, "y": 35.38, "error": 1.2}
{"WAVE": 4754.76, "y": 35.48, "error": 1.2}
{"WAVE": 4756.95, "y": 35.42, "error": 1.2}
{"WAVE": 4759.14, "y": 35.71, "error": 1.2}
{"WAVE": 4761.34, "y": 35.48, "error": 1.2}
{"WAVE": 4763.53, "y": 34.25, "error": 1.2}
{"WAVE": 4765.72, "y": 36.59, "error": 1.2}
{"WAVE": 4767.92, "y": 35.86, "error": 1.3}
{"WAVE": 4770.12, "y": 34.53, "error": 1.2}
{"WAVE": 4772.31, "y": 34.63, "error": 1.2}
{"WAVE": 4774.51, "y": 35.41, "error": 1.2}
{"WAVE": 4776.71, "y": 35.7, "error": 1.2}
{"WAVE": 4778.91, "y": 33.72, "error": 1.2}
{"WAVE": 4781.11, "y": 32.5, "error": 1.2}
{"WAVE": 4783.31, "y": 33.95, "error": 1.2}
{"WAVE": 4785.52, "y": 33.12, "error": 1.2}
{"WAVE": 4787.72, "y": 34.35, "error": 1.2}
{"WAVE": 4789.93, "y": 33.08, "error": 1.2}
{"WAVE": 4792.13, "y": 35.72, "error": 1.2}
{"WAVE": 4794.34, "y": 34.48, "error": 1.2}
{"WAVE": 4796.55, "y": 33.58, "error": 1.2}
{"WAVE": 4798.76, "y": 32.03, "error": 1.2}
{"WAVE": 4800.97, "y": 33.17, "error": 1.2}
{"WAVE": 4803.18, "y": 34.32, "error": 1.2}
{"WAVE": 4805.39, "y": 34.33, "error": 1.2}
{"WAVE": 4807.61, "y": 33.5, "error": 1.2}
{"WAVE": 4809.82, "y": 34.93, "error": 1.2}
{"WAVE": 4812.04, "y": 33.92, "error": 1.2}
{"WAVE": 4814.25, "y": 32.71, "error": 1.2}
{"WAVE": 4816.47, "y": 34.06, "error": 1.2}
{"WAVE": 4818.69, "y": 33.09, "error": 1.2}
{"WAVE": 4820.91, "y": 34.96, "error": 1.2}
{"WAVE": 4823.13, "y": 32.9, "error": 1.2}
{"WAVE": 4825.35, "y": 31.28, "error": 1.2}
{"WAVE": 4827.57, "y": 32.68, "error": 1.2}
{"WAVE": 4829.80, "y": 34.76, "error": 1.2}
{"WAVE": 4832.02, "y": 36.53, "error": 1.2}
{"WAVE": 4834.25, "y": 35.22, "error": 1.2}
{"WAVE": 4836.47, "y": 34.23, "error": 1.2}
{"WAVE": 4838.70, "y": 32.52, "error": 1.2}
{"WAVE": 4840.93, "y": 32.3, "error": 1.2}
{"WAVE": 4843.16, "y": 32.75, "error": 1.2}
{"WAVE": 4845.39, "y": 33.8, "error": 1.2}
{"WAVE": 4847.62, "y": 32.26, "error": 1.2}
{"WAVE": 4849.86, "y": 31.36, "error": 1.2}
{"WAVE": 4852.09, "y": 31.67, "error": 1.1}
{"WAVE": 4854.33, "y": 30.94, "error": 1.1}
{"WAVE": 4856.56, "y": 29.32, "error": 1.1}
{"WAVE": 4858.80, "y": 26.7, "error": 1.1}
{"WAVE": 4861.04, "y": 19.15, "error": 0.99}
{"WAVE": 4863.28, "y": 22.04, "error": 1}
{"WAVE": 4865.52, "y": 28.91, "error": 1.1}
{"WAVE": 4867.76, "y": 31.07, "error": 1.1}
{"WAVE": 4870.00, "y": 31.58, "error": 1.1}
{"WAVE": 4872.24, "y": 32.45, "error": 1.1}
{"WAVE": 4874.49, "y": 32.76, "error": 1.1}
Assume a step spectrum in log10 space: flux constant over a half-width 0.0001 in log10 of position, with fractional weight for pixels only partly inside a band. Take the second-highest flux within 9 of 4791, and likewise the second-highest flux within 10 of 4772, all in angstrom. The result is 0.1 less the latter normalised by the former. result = -0.940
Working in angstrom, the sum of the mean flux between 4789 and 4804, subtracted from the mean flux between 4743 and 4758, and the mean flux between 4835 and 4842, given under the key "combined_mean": 34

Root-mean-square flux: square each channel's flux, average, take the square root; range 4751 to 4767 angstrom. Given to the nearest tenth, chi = 35.5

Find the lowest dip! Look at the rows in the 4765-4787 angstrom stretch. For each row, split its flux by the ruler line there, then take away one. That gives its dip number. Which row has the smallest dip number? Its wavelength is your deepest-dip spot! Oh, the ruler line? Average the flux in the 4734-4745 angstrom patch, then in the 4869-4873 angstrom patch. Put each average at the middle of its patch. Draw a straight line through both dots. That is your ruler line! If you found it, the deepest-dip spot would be 4781.11 angstrom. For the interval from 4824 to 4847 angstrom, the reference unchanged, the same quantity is 4825.35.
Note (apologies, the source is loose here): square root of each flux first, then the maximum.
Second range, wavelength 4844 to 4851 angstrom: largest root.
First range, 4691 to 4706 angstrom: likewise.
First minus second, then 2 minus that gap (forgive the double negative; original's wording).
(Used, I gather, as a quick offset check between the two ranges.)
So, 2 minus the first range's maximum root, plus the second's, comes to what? 1.80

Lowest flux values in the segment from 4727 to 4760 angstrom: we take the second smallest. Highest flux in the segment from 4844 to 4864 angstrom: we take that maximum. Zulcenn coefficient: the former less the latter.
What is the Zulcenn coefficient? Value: -0.6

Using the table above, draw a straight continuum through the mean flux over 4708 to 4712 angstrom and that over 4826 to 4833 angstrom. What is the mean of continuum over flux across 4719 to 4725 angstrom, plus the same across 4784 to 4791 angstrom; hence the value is 2.05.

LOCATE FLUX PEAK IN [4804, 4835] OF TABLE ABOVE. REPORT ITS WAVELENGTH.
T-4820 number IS 4832.02 angstrom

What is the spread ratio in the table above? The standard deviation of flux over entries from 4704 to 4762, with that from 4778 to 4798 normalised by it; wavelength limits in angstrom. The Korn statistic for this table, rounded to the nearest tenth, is 1.0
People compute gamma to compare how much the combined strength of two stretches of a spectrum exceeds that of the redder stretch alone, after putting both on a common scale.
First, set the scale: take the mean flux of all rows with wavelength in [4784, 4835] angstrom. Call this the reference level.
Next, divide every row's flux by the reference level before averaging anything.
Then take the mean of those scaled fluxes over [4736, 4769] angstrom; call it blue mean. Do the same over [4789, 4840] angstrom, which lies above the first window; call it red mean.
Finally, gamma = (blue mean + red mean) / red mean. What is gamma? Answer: 2.030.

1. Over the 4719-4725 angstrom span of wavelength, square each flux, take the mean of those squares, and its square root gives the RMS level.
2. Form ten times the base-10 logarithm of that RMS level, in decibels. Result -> 15.49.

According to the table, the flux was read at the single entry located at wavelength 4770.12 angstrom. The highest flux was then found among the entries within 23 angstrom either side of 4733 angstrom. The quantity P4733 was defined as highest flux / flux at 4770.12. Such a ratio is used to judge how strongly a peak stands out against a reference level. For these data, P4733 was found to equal 1.05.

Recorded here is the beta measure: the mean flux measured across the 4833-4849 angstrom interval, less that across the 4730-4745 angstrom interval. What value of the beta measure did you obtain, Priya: -1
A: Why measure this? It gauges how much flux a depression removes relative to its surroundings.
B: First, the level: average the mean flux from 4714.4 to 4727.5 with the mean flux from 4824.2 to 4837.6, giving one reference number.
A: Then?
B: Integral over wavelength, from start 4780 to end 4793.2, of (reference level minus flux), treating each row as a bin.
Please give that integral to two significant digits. 10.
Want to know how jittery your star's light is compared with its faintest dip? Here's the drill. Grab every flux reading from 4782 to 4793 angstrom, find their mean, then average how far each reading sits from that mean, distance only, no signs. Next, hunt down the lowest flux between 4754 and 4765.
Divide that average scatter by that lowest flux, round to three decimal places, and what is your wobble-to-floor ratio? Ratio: 0.023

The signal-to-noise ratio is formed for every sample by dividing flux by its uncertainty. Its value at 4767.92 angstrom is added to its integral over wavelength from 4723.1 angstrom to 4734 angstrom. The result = 343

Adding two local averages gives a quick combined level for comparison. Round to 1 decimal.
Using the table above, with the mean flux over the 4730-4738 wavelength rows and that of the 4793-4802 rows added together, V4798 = 67.4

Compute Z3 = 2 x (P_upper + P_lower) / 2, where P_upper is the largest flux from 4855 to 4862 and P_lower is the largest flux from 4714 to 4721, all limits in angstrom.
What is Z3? 64.9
